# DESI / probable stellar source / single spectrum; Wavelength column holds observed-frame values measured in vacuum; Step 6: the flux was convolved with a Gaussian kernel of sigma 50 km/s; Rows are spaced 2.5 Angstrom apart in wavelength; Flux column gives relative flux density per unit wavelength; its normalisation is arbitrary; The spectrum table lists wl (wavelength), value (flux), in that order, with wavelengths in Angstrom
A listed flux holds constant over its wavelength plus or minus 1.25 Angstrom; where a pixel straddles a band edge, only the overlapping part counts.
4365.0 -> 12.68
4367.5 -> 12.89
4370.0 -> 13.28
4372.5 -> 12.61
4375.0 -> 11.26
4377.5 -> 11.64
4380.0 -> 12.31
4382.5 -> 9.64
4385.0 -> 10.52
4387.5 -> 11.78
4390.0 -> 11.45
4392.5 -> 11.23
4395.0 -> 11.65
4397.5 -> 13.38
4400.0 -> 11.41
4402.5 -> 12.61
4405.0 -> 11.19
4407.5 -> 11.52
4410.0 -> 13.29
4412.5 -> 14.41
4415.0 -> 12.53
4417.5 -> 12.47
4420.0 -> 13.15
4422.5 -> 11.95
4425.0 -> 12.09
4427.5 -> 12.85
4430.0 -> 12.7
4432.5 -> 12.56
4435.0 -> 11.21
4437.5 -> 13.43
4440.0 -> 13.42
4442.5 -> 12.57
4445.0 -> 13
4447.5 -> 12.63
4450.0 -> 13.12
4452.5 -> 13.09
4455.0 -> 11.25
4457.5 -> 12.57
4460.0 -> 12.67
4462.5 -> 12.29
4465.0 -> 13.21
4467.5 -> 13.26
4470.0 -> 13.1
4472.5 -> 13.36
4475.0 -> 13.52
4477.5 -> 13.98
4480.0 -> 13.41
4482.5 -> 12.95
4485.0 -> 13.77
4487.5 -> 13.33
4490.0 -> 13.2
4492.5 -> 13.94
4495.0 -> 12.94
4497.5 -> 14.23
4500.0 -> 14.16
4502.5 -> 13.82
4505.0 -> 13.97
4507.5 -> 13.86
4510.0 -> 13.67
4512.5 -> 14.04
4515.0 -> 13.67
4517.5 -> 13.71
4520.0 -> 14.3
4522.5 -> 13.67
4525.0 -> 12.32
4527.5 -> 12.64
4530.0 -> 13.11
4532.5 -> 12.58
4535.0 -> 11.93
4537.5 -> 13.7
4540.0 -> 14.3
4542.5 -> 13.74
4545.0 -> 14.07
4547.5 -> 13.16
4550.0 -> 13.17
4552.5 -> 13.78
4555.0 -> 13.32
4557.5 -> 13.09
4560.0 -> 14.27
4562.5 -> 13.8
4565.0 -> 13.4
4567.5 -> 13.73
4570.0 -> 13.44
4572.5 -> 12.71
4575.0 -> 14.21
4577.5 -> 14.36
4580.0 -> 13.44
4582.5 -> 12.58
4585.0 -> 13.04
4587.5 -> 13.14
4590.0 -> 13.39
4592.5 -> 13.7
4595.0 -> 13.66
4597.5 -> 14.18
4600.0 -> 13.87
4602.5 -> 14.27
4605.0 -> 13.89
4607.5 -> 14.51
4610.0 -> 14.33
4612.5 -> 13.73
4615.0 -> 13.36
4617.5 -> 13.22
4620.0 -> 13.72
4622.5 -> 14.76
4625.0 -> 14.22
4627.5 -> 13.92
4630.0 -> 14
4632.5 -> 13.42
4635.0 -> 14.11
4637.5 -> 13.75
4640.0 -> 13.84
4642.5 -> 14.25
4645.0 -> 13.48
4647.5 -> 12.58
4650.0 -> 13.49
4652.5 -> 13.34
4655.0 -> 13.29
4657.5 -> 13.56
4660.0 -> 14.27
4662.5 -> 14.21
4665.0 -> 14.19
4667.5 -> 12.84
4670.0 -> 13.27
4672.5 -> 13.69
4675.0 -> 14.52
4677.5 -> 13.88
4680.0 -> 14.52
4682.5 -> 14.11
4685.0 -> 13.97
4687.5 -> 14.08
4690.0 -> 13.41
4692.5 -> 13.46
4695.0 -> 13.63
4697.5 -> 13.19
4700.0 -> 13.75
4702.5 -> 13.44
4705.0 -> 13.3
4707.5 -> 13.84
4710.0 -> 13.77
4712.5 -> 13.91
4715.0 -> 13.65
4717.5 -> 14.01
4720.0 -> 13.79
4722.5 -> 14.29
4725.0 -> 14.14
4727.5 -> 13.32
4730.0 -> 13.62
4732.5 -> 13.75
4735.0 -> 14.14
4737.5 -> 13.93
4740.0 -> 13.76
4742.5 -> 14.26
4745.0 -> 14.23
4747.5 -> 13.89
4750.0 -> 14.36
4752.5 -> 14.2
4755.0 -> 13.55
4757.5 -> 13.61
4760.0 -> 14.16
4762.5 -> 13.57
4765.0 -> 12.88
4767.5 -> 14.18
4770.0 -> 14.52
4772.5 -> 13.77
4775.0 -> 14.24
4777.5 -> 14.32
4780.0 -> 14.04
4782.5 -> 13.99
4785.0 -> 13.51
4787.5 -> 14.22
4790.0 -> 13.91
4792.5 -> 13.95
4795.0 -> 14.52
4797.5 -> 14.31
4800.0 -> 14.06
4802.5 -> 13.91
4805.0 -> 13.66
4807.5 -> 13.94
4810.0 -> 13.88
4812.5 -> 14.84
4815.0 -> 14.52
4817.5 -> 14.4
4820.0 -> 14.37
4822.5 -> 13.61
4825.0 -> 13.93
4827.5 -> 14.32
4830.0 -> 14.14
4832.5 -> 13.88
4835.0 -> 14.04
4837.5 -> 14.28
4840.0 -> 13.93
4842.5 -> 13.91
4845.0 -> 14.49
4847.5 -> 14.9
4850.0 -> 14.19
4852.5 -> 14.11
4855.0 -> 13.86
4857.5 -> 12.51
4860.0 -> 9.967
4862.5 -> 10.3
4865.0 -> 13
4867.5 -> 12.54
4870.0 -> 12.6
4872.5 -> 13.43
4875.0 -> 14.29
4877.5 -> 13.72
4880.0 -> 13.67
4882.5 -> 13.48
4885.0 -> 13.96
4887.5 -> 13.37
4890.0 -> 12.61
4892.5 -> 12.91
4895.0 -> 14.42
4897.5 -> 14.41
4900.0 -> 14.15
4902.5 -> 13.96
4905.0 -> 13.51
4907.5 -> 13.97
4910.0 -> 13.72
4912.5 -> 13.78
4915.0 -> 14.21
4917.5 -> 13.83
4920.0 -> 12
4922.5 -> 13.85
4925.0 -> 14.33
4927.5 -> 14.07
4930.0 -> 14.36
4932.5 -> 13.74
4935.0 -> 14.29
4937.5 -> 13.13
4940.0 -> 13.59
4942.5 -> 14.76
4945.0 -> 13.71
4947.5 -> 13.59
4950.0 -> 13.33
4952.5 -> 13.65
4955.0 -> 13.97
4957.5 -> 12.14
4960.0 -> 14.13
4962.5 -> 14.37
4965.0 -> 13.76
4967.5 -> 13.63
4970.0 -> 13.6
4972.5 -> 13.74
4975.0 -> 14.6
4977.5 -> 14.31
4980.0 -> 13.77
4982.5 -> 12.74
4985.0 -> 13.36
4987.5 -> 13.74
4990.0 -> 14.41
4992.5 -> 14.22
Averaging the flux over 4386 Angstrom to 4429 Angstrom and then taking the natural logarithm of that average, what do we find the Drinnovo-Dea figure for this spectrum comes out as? 2.51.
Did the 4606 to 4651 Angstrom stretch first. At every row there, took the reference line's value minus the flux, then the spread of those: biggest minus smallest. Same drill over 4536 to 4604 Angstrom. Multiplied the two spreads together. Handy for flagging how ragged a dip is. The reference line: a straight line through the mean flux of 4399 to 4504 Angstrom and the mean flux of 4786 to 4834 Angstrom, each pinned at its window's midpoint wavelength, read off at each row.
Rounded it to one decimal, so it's 4.2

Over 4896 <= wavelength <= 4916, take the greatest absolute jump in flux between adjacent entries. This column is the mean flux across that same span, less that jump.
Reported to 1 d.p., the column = 13.5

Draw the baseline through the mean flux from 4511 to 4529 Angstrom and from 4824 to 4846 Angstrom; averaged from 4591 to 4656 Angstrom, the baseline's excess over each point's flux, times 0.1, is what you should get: -0.012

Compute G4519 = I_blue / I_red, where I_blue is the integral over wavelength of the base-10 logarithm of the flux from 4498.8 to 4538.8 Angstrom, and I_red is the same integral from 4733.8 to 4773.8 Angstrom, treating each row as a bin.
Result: 0.99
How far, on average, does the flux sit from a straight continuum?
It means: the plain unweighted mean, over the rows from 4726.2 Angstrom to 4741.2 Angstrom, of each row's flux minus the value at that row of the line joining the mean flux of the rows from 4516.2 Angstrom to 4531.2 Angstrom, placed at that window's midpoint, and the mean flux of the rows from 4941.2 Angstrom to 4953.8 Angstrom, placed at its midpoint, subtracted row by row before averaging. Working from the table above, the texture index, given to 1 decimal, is 0.2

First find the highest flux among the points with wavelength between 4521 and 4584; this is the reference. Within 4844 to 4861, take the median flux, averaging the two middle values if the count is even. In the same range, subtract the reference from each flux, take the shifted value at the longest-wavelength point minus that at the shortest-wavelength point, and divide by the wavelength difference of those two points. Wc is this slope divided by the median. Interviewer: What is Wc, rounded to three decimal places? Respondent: -0.021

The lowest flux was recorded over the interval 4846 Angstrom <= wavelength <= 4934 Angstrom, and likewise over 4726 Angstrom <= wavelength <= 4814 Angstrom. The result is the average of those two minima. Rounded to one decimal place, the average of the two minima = 11.4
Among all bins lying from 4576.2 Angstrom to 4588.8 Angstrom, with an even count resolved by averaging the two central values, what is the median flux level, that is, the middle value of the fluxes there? 13.1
